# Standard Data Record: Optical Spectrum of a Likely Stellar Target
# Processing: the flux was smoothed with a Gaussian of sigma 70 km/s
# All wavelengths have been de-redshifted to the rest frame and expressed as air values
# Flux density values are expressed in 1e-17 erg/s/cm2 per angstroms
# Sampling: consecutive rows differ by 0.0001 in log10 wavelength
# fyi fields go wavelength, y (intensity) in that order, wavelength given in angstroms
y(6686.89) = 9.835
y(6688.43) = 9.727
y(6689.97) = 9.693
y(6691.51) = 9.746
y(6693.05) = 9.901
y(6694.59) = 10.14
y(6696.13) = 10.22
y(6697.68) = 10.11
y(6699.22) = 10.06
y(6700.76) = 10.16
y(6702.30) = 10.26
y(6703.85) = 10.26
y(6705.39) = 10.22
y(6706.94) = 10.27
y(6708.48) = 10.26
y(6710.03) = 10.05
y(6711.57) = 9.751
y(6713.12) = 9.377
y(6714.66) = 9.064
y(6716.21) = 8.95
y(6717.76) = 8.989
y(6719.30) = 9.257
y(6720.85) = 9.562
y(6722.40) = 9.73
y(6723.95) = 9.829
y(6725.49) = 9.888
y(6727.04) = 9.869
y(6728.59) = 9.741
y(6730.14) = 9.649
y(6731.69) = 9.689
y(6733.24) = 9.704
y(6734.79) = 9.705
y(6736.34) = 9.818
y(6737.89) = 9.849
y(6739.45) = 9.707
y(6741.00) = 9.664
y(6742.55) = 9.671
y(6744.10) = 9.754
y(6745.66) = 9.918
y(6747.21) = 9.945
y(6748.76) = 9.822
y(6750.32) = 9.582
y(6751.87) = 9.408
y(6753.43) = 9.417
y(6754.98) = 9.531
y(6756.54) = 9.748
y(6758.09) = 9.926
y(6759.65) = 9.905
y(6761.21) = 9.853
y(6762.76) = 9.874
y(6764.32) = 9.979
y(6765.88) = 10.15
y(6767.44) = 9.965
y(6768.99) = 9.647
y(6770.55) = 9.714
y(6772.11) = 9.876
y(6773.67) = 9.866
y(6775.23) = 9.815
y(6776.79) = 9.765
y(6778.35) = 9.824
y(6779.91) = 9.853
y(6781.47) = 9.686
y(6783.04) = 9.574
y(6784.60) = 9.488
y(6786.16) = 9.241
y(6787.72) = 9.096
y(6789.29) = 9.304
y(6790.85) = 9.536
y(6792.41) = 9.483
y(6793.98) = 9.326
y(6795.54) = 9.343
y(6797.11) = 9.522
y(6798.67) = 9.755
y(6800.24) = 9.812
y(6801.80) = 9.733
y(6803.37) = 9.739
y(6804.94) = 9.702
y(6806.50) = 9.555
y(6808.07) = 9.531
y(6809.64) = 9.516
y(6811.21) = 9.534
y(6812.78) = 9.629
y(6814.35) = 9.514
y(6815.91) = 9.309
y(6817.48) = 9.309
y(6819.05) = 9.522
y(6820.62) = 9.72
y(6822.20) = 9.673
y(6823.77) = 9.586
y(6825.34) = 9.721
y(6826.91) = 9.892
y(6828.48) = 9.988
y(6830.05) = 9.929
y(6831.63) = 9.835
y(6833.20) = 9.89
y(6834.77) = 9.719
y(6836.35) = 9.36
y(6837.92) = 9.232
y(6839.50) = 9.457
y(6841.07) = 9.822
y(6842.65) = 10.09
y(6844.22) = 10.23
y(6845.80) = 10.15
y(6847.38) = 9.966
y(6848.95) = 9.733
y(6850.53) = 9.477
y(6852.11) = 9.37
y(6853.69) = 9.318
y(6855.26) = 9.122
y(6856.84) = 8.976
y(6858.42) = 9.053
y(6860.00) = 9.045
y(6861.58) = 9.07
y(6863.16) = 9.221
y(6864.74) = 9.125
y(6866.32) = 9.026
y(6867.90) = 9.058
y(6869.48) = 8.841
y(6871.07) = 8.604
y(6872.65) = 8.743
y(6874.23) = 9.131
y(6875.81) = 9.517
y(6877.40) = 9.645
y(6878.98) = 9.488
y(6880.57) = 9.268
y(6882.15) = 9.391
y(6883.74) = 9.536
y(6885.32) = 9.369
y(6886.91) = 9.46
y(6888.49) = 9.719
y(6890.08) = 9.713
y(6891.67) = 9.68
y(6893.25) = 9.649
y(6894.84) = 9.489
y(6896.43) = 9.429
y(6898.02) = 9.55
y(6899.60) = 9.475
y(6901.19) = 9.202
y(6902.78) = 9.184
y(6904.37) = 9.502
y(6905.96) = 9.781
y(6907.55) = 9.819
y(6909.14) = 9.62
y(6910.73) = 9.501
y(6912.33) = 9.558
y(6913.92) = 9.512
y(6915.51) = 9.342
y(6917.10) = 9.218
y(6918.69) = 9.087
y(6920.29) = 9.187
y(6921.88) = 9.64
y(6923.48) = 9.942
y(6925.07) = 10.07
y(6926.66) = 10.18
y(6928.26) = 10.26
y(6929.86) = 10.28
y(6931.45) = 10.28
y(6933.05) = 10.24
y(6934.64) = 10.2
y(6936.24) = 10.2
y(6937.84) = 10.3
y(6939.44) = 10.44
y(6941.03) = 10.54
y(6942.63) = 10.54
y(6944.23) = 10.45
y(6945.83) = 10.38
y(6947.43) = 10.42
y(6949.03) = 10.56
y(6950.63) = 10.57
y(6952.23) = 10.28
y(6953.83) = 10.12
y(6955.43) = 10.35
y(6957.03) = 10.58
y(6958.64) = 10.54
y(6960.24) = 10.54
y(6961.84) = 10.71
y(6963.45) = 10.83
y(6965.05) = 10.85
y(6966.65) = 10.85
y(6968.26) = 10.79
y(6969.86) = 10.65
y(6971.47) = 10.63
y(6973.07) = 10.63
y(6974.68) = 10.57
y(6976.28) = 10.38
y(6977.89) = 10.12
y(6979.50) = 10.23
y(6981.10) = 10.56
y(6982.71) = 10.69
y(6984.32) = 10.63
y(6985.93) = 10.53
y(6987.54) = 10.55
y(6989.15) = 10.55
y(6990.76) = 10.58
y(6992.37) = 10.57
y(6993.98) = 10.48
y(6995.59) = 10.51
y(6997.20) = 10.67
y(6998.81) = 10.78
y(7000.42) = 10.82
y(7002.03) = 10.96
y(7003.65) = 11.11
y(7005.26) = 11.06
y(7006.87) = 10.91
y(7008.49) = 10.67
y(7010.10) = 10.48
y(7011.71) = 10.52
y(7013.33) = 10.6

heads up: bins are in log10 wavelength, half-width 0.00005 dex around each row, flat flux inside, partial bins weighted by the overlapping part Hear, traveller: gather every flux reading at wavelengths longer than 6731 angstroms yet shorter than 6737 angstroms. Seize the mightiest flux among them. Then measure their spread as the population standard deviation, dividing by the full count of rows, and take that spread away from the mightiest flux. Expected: 9.8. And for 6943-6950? 10.5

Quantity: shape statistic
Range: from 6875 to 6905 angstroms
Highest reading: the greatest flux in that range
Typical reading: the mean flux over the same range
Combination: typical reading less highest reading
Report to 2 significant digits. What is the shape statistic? -0.23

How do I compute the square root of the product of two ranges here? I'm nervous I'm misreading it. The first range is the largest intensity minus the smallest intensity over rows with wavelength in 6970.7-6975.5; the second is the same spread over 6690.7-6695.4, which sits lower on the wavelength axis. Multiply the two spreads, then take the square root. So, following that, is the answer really 0.15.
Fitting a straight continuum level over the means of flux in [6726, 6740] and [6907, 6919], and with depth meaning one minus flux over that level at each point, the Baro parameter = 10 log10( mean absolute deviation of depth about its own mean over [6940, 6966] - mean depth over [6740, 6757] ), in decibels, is -19.8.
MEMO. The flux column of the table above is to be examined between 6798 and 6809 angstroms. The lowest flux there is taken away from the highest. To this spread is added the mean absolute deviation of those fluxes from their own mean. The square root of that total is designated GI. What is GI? 0.604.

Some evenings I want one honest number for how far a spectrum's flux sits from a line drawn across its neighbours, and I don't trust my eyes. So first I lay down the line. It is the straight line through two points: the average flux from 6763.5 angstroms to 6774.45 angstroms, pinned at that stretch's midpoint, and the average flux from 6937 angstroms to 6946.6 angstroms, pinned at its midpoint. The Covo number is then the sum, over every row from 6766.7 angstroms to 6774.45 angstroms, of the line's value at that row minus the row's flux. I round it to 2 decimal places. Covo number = 0.38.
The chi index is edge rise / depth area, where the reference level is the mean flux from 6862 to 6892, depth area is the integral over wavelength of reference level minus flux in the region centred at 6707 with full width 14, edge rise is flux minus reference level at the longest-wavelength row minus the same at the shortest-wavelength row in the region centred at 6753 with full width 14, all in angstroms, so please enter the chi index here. 0.00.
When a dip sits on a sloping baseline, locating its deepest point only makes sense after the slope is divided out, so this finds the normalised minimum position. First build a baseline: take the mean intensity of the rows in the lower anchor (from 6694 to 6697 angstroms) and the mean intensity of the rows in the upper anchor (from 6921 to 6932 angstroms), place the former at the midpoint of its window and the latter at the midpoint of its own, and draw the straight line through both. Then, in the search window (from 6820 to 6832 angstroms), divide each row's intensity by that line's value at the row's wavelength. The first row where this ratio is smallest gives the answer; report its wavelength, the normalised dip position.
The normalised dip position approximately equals 6823.77 angstroms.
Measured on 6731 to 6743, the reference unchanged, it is 6741.00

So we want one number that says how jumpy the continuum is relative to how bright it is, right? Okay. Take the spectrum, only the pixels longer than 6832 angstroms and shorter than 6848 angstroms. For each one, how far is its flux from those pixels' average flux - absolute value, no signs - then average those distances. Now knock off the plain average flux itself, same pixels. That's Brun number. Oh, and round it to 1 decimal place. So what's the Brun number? -9.5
